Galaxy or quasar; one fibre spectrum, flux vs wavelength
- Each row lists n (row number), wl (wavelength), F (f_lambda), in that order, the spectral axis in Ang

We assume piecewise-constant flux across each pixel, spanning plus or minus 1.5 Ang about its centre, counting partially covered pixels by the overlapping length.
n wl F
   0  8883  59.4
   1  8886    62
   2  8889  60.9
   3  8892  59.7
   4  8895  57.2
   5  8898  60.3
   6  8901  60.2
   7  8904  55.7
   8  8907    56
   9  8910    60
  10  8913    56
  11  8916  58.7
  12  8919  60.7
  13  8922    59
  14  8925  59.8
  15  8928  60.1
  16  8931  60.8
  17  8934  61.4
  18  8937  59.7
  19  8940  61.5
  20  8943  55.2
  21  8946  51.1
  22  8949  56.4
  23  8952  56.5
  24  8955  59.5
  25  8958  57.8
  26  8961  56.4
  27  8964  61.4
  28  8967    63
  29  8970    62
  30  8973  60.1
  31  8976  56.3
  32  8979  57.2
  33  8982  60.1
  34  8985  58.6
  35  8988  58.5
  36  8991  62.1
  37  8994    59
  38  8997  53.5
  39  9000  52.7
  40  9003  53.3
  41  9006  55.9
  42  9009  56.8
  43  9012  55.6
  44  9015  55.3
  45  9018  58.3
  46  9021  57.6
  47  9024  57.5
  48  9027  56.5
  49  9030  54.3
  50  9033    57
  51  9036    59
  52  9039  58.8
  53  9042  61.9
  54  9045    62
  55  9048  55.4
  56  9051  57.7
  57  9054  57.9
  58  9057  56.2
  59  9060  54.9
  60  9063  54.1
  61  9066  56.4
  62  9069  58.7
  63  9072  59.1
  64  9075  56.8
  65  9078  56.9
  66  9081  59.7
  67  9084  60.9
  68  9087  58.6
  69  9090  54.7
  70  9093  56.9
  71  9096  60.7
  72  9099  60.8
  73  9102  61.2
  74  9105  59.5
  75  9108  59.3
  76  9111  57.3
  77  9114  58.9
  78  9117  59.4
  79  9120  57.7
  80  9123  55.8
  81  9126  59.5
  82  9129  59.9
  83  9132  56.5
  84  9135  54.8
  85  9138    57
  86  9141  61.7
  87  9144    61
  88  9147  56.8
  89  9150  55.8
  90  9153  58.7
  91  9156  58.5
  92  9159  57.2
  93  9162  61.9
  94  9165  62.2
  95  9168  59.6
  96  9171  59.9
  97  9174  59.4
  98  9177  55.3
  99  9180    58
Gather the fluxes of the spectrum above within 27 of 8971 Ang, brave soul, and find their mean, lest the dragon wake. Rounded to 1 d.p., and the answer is 58.3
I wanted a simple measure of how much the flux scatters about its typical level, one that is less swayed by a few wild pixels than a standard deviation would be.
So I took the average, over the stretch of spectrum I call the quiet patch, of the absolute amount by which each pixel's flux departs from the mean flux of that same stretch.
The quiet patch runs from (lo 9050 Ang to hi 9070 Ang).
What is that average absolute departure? 1.3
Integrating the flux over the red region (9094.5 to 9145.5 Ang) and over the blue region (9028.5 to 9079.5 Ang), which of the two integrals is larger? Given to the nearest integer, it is 3003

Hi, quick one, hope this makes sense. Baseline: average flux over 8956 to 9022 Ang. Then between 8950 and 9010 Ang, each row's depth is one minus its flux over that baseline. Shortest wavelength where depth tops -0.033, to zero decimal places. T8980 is 8952 Ang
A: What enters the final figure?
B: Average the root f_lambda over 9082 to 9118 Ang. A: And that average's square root 2.772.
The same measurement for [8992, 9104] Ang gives 2.752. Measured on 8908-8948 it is 2.768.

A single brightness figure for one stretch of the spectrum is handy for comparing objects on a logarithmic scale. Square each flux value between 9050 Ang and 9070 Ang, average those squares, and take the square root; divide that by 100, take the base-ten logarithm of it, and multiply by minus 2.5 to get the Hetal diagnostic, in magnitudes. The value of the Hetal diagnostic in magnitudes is 0.62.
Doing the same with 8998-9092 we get 0.61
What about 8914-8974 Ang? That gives 0.57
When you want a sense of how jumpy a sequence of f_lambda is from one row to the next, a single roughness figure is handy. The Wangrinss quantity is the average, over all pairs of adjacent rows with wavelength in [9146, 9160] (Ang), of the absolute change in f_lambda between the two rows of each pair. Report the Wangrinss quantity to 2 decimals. 1.35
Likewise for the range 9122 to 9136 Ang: 2.30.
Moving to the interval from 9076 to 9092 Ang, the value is 2.55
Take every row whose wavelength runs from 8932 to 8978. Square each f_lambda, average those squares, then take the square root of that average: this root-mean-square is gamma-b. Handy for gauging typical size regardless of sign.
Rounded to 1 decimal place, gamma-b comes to 58.6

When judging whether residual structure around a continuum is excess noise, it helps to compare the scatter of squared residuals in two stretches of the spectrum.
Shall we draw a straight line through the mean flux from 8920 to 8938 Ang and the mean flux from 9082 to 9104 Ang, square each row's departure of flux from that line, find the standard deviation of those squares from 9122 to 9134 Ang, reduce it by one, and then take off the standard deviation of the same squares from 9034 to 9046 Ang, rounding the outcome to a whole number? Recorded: 0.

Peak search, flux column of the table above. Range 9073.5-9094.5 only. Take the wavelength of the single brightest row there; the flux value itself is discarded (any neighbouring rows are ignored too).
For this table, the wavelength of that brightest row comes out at 9084 Ang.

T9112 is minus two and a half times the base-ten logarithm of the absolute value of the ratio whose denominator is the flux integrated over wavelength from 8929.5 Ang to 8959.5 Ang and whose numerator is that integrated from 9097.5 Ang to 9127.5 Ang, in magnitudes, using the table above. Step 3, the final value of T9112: -0.018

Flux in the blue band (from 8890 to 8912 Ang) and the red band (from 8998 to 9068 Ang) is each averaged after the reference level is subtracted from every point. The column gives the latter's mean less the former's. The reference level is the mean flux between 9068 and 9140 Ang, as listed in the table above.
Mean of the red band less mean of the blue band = -1.7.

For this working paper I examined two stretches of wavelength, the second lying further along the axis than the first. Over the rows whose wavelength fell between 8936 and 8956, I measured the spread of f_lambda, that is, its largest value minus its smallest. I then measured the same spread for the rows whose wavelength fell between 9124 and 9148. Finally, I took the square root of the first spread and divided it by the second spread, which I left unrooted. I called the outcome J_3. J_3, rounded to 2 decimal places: 0.47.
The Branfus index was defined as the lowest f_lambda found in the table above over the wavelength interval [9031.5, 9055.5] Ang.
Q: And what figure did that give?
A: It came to 55.4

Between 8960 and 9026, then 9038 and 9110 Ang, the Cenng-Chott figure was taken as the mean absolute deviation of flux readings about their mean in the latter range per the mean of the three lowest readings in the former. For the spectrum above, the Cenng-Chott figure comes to 0.037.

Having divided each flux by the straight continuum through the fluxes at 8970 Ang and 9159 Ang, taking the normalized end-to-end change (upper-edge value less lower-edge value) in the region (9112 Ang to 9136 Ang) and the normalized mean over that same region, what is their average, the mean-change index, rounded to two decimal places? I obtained 0.47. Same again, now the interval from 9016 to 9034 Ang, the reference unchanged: 0.46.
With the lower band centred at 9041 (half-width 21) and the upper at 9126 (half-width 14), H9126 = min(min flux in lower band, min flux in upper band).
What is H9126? 54.3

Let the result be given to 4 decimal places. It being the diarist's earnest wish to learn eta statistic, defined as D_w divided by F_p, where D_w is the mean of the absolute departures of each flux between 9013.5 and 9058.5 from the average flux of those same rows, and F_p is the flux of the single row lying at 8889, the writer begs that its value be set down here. 0.0257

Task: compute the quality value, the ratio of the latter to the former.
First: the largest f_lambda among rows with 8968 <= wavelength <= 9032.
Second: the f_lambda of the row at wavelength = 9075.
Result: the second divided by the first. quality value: 0.91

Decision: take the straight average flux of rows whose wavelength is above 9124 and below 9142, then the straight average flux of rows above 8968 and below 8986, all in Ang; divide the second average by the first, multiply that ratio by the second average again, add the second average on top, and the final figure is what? 119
